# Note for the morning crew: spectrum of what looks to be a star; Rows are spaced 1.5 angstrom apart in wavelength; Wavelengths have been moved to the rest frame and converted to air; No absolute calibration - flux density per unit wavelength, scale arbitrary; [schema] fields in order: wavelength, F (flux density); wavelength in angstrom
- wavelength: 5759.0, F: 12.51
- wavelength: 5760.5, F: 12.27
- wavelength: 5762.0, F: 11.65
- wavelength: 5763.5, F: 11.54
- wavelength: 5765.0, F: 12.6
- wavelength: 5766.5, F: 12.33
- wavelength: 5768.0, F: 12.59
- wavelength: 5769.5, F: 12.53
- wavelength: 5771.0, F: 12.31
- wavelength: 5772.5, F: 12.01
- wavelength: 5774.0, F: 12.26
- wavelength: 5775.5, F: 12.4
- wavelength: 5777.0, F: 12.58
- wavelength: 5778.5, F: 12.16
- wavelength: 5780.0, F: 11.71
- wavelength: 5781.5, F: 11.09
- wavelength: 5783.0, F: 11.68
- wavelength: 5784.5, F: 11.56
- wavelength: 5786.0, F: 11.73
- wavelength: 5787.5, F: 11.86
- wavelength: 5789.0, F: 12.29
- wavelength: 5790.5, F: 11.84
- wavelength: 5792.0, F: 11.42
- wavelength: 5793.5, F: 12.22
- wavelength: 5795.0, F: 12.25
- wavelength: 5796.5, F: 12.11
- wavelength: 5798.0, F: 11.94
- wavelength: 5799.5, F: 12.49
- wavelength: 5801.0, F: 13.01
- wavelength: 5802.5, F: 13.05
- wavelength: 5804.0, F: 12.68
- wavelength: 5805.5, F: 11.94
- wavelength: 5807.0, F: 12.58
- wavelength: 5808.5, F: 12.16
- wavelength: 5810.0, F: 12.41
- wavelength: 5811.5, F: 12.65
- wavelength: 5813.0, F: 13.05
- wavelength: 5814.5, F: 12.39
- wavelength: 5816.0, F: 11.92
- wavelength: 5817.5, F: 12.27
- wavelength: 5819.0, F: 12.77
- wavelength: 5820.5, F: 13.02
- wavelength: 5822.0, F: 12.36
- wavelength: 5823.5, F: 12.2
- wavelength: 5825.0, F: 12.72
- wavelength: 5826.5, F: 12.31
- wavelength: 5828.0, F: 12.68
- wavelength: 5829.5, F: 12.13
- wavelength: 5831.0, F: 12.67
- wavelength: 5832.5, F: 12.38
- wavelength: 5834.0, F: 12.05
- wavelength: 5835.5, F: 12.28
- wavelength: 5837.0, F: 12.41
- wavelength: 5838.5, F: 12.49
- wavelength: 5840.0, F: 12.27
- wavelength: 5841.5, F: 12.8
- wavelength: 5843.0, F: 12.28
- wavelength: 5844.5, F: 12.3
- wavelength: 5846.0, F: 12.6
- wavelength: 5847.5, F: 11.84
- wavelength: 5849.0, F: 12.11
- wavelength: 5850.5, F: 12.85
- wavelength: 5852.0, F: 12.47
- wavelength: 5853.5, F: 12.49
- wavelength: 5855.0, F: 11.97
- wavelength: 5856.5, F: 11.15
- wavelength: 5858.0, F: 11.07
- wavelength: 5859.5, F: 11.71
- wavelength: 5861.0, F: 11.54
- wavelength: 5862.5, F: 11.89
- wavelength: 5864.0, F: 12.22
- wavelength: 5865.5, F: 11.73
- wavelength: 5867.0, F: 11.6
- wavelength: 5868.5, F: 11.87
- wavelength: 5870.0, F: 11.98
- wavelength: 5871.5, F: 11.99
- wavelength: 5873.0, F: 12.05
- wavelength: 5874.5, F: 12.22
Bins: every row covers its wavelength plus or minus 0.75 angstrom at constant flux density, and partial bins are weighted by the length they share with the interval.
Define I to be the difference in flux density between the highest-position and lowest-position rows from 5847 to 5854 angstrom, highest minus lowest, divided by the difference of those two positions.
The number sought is 0.11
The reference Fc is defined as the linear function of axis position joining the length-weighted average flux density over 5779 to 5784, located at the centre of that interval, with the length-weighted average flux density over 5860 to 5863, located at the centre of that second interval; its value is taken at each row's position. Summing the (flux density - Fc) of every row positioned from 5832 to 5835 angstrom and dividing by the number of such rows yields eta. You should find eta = 0.58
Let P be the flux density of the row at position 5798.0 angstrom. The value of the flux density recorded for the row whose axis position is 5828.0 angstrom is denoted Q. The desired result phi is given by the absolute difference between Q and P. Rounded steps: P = 11.94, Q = 12.68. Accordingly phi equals 0.7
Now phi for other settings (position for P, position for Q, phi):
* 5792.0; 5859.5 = 0.3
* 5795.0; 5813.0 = 0.8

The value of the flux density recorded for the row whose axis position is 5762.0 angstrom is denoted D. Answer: 11.65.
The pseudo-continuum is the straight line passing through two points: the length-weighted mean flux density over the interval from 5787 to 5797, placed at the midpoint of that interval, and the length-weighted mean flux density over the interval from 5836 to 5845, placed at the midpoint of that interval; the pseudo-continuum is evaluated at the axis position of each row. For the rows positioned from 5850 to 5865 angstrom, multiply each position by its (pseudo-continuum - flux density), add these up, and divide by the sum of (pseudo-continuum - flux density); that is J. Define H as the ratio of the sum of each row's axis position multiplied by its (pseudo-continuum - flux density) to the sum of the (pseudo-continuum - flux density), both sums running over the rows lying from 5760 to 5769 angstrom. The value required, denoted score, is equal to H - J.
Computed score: -93.8 angstrom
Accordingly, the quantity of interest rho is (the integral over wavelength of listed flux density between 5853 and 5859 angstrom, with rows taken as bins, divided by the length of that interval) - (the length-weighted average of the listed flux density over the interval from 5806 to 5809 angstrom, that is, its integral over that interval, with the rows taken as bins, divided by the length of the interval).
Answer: -0.7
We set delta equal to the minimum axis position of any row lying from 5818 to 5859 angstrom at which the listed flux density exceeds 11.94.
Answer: 5819.0 angstrom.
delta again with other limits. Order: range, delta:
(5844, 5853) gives 5844.5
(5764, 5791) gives 5765.0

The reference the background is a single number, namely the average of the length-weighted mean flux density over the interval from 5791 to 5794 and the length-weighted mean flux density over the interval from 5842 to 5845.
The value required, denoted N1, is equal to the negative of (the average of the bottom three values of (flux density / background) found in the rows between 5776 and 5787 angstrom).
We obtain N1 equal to -0.95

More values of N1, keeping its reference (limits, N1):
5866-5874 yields -0.98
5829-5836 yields -1.01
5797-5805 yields -1.03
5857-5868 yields -0.95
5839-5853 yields -1.00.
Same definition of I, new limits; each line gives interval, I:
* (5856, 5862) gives 0.09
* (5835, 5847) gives 0.03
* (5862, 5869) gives 0.00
